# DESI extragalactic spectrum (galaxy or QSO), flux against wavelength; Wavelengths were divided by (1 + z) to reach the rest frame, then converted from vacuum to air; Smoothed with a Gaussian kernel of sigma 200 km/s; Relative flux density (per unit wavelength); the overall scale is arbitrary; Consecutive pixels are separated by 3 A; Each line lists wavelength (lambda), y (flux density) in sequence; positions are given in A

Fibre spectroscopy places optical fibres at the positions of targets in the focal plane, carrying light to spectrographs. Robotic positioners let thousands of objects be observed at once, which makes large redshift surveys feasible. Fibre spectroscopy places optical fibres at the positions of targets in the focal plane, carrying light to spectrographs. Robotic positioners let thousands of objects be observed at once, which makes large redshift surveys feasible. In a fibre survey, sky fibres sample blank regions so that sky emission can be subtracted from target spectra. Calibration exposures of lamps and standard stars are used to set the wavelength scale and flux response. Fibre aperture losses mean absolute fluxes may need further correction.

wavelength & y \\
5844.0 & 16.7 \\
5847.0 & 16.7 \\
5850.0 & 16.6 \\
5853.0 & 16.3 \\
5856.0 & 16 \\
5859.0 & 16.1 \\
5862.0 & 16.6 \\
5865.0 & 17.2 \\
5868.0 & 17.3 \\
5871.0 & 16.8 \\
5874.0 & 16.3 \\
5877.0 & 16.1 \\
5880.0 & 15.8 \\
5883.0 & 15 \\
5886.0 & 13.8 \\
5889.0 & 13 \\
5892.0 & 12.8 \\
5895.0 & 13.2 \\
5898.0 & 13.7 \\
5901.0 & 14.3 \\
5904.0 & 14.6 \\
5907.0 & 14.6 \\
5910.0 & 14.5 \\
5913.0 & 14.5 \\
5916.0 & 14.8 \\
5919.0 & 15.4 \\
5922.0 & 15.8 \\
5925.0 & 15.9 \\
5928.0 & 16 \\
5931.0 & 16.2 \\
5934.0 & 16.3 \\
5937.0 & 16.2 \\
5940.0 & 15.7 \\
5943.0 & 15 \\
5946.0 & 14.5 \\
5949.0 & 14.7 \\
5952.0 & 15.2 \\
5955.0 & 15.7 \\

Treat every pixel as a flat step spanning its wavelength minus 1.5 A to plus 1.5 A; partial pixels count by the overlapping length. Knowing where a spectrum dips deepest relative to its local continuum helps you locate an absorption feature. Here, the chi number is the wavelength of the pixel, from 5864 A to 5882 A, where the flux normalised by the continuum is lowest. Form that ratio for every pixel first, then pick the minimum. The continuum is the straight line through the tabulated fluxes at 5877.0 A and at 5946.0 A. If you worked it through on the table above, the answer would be 5880.0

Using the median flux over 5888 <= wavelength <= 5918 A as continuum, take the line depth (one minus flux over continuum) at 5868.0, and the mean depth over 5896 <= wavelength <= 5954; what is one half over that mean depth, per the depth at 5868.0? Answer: 48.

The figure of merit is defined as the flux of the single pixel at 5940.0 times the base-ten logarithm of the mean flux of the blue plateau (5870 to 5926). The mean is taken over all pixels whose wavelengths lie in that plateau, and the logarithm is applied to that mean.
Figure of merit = 18.4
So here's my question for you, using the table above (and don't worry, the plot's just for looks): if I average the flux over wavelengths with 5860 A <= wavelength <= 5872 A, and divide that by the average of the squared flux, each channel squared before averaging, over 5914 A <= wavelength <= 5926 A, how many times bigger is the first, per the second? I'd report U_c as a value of 0.071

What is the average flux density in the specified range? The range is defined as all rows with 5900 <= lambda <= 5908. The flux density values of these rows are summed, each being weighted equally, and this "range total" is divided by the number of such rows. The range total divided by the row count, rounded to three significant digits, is 14.5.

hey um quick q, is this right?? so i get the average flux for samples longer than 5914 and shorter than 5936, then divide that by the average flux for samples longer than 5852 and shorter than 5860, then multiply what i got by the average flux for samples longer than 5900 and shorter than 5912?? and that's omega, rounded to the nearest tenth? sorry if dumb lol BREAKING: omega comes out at 14.2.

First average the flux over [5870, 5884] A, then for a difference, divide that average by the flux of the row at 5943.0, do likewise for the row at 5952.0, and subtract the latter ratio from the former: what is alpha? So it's 0.014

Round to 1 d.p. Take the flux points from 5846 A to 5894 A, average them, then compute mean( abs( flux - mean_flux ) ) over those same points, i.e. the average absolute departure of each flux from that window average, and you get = 1.1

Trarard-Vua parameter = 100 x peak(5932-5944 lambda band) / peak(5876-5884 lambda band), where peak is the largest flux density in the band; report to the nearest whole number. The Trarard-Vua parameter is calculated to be 101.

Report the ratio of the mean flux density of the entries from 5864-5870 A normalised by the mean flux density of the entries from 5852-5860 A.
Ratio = 1.07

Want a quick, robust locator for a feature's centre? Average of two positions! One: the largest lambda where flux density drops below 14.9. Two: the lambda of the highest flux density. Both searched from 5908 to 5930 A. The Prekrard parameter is 5922.0 A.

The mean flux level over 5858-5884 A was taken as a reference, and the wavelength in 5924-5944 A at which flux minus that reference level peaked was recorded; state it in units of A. 5934.0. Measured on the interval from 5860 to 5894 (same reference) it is 5868.0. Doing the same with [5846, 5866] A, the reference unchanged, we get 5865.0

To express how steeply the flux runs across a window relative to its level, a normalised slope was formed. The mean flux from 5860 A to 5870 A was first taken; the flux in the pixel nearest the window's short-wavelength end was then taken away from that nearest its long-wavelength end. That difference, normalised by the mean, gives 0.041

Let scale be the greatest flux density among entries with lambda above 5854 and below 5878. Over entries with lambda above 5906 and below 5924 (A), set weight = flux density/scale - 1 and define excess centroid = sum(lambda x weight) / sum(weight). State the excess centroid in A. 5913.5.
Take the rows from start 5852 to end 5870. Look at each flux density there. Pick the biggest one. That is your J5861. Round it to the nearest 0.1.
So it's 17.3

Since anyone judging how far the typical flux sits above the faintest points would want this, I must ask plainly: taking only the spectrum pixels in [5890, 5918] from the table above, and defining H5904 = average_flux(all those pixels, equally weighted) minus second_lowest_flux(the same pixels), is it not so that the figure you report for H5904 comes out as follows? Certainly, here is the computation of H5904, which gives 0.91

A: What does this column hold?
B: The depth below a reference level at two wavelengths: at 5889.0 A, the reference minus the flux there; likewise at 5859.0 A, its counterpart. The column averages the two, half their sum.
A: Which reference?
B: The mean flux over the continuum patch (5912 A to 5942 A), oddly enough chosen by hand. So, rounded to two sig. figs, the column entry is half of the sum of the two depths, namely 1.1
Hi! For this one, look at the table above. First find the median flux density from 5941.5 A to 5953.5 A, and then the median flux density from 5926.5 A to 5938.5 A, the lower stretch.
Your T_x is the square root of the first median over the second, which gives 0.96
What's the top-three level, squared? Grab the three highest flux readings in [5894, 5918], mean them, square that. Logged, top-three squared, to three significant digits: 215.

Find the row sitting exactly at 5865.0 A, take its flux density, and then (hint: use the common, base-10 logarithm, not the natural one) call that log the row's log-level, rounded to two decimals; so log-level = 1.24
